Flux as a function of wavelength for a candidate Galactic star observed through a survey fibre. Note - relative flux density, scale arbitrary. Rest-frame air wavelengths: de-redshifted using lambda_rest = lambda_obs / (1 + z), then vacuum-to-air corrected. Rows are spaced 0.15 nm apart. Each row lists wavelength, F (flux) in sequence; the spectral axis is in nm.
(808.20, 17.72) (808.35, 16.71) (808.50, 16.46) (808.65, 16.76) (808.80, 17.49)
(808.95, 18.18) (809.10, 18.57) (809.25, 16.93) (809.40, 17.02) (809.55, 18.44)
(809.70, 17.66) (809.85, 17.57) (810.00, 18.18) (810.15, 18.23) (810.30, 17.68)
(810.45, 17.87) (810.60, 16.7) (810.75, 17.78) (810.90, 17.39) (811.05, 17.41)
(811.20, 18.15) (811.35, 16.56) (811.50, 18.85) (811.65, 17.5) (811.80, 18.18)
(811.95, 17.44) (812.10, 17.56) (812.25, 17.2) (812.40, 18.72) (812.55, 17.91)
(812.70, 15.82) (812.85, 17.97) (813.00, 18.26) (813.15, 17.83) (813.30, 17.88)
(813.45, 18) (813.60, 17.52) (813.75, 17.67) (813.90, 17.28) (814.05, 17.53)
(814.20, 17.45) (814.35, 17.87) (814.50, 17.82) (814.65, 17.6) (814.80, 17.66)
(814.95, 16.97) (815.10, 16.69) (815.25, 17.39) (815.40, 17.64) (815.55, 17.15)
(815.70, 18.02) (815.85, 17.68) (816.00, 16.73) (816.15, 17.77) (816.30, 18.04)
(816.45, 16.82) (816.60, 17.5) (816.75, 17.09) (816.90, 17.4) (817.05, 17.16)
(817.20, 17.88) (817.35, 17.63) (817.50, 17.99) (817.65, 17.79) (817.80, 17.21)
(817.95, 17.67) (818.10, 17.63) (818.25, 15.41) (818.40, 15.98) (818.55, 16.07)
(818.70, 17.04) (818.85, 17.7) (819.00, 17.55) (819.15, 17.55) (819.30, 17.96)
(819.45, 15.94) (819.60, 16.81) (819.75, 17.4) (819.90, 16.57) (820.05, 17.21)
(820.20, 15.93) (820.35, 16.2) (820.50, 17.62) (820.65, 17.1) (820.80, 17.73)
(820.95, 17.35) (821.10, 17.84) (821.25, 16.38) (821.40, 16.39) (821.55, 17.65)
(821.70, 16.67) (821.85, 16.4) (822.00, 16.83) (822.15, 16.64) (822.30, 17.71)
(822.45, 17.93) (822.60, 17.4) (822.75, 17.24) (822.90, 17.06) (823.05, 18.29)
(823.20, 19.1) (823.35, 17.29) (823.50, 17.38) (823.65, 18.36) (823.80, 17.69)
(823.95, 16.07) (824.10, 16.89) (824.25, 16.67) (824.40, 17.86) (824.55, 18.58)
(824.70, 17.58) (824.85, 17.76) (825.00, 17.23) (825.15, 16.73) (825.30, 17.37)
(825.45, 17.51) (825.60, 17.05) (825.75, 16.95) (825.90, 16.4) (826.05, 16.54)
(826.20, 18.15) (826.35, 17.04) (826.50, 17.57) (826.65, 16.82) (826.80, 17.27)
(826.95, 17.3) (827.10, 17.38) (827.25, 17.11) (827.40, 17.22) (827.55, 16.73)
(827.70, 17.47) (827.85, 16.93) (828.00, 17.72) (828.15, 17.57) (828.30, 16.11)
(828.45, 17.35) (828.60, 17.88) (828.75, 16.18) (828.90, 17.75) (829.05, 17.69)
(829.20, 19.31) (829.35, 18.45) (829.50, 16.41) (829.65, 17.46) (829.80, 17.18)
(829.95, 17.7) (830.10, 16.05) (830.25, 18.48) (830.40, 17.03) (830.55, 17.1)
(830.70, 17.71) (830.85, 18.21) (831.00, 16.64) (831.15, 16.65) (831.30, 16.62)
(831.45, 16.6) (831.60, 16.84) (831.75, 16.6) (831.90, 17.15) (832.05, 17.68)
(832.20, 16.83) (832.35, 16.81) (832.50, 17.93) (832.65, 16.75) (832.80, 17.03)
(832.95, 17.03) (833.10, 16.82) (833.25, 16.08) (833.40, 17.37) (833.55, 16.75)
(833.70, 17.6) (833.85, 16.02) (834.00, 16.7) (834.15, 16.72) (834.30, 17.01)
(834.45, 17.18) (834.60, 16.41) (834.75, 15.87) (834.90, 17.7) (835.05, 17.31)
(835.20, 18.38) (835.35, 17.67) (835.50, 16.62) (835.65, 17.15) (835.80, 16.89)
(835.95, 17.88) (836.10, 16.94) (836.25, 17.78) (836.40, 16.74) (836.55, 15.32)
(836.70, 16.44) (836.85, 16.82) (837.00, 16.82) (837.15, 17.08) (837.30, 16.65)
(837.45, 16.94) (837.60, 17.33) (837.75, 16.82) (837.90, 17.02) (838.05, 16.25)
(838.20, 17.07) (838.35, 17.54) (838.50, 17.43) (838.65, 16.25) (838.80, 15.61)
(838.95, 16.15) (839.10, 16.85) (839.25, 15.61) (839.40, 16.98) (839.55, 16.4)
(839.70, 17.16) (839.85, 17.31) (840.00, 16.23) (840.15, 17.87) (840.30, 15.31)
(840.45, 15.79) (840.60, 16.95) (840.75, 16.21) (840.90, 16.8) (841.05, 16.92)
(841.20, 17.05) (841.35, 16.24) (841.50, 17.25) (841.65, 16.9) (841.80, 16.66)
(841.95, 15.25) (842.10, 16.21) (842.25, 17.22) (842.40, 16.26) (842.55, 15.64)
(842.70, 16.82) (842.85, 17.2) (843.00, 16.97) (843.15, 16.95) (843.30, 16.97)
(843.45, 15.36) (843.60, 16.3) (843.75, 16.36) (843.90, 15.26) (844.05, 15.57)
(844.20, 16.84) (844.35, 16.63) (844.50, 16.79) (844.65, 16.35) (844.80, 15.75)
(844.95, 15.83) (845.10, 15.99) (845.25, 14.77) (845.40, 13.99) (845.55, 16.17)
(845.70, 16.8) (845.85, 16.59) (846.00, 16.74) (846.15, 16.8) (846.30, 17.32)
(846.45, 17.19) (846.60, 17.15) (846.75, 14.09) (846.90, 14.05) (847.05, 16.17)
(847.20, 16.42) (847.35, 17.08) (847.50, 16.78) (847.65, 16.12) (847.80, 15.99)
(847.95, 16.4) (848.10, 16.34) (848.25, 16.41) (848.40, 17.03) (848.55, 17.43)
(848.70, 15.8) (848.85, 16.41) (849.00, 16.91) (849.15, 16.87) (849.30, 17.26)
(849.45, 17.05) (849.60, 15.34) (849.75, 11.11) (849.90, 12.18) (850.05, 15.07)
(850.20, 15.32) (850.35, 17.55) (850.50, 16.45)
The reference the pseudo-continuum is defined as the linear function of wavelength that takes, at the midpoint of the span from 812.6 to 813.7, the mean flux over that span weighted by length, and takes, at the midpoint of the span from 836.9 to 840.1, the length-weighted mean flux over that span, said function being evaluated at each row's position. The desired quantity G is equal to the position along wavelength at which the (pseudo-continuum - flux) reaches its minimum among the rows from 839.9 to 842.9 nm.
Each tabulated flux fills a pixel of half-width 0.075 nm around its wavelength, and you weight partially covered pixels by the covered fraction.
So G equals 840.15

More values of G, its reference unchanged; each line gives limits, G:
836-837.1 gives 836.25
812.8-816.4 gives 813.00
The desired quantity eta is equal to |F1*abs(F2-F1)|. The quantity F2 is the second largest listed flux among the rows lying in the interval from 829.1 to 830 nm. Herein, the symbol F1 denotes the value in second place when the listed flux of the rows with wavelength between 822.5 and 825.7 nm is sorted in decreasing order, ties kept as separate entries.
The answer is 2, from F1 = 18.58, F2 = 18.45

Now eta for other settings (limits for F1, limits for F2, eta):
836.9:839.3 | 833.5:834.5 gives 4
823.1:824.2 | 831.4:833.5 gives 12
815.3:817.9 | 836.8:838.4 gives 12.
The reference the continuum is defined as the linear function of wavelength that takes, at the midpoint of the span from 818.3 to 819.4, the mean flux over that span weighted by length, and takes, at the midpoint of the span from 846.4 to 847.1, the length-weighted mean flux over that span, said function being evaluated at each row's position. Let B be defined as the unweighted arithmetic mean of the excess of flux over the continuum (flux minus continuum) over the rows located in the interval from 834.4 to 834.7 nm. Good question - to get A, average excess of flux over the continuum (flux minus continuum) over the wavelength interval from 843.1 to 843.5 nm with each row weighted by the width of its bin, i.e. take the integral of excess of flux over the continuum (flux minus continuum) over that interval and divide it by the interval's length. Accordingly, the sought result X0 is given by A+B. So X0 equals 1.15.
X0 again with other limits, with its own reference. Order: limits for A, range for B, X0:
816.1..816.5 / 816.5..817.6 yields 0.77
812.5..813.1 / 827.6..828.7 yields 0.83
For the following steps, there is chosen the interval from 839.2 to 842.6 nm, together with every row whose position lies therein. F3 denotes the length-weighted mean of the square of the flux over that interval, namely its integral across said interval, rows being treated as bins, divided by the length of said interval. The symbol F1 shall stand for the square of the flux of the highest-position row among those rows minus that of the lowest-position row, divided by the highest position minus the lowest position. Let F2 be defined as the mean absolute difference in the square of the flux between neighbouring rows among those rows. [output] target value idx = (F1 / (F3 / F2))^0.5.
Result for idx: 0.2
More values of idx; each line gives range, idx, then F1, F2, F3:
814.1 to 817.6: 0.6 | 6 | 17.1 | 306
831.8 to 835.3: 1.0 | 13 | 23.2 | 290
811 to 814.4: 0.7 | 5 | 27.3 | 313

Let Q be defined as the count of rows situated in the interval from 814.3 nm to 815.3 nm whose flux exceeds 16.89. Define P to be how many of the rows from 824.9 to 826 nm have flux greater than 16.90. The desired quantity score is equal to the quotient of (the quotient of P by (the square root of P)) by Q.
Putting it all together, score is 0.37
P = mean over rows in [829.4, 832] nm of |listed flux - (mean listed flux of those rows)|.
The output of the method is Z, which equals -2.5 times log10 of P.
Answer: 0.74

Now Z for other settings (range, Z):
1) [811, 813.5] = 0.68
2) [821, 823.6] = 0.61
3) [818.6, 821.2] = 0.71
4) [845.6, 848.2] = 0.50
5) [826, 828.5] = 1.11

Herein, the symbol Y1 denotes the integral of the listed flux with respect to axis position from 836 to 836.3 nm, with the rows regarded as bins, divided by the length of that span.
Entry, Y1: 17.4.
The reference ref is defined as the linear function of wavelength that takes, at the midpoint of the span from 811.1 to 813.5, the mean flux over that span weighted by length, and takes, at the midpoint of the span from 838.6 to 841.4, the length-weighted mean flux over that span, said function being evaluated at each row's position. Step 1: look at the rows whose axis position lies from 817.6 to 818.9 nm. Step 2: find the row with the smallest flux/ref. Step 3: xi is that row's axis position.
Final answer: 818.25 nm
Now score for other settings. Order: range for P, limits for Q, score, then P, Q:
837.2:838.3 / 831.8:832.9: 0.50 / 4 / 4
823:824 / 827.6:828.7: 0.41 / 6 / 6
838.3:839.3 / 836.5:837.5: 0.71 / 2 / 2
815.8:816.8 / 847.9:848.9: 1.12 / 5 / 2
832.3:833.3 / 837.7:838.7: 0.43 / 3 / 4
